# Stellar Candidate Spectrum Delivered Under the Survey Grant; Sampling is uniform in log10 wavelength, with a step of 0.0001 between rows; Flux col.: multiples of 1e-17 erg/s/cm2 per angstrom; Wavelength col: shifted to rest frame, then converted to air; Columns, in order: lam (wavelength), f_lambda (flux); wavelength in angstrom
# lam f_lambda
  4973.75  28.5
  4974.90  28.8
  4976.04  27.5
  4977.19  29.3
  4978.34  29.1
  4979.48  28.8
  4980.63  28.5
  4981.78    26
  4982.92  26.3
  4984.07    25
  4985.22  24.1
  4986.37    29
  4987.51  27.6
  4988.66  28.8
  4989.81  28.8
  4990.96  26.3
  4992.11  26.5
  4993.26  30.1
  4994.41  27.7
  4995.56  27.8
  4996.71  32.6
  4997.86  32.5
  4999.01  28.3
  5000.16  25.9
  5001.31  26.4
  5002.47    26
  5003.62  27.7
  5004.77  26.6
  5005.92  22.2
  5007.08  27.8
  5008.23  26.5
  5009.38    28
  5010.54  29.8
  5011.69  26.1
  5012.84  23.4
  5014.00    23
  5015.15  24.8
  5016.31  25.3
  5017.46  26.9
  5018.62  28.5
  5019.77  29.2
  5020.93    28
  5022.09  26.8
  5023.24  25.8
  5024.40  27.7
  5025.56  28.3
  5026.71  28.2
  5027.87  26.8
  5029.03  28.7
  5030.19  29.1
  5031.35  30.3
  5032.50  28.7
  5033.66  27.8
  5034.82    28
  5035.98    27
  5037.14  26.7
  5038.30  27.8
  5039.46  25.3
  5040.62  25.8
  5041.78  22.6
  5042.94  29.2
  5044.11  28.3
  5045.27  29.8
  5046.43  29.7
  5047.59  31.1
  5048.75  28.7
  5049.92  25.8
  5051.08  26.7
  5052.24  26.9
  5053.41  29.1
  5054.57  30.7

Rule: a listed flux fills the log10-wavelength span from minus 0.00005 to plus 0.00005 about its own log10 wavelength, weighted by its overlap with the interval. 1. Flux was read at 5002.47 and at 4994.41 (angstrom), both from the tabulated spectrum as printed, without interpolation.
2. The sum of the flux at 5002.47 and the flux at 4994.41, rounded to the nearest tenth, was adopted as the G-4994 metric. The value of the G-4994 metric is 53.7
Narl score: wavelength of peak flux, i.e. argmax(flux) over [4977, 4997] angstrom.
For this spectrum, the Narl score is 4996.71 angstrom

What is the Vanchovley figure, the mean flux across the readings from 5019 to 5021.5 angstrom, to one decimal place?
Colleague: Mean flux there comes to 28.6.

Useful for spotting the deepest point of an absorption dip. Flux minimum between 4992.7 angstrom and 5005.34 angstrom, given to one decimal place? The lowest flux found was 25.9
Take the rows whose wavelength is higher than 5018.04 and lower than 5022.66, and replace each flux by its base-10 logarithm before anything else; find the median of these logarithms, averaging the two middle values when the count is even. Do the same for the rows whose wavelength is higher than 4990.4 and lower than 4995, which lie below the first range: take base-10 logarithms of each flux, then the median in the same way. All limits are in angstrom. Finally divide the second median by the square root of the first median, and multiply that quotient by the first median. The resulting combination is 1.73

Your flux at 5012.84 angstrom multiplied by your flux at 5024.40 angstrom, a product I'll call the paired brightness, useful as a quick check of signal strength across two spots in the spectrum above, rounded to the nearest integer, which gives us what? 648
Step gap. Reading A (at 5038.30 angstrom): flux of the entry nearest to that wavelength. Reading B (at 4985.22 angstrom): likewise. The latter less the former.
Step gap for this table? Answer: -3.7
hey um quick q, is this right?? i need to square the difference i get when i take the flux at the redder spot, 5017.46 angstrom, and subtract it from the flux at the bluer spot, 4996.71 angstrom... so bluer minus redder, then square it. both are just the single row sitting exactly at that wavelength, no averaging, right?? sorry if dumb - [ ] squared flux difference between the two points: 32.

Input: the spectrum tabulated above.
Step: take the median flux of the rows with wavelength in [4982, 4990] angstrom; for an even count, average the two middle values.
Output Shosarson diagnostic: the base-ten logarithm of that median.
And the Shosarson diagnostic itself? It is 1.44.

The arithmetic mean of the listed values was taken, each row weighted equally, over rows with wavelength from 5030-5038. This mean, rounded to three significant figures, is 28.2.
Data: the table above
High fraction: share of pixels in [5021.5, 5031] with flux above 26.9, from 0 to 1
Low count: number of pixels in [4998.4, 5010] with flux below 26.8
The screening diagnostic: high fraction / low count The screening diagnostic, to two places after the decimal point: 0.10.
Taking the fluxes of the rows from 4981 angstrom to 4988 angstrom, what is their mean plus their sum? 184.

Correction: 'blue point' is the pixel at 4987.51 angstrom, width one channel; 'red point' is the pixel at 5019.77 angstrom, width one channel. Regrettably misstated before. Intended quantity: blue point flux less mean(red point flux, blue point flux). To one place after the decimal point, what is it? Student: -0.8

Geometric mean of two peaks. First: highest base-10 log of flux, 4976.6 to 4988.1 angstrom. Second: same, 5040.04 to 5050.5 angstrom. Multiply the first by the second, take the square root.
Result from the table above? 1.48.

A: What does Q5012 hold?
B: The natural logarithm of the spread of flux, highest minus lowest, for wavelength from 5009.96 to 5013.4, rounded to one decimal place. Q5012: 1.9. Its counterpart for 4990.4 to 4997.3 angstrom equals 1.8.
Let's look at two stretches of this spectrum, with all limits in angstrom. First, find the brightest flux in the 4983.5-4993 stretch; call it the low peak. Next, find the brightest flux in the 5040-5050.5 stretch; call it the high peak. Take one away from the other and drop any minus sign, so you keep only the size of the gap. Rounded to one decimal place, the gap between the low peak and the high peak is 2.1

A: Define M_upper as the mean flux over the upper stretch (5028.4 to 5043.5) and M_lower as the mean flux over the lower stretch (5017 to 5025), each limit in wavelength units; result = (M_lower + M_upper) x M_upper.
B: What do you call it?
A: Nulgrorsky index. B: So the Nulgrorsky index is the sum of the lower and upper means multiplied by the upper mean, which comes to 1511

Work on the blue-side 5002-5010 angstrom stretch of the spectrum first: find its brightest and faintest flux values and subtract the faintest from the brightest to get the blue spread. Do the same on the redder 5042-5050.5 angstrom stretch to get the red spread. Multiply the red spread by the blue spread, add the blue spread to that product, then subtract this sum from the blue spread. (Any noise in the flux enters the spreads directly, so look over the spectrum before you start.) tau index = -31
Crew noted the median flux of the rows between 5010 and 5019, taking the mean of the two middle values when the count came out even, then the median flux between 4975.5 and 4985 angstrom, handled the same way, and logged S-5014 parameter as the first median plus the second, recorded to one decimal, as 53.7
